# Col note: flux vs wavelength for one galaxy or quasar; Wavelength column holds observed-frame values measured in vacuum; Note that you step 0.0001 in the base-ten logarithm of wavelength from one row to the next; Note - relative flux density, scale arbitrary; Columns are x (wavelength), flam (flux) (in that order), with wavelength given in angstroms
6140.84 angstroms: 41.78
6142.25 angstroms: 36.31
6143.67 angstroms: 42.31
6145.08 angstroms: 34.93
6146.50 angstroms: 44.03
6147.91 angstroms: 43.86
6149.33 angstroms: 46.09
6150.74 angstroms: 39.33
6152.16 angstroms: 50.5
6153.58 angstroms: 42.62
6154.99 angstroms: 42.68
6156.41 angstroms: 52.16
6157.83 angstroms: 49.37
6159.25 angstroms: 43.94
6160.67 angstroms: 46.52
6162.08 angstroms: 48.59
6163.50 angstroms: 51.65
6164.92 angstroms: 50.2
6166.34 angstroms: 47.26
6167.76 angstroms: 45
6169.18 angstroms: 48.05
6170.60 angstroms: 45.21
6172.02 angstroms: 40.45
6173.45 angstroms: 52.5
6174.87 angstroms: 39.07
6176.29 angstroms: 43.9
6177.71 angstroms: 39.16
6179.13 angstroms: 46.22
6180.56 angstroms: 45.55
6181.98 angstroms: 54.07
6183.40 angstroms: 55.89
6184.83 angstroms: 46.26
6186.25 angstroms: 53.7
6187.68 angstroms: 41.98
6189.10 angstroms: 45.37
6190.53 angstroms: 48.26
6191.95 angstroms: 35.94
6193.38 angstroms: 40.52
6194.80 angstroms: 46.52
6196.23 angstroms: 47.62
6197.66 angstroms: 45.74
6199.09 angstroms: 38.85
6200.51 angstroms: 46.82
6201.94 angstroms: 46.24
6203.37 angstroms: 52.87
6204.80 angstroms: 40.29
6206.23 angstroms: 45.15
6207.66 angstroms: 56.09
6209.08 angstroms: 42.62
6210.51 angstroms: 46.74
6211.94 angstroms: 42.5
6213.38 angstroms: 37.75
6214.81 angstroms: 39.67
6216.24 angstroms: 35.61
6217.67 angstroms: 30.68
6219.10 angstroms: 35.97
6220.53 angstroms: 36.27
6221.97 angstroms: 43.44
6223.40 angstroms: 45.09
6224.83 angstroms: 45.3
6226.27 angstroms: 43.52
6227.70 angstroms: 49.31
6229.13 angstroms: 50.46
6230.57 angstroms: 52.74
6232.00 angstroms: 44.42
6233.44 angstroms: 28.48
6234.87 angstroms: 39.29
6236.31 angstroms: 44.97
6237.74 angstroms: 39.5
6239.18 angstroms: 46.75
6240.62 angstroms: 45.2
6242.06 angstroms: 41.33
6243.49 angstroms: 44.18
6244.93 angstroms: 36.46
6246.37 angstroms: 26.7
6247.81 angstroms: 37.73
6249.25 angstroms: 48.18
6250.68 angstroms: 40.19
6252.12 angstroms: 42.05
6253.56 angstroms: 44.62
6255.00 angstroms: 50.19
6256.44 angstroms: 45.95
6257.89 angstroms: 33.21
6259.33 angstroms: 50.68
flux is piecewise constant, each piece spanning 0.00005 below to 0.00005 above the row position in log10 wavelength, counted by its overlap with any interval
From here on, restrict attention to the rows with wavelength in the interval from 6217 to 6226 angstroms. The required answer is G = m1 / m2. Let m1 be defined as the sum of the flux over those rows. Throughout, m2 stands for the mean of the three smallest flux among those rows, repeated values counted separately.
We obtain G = 6.9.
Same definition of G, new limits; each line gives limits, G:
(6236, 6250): 12.2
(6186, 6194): 6.7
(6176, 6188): 10.2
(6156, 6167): 8.5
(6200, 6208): 6.5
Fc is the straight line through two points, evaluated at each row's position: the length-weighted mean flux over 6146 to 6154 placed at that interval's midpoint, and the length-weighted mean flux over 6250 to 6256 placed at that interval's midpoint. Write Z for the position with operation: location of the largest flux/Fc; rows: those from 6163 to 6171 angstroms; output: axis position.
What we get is 6163.50 angstroms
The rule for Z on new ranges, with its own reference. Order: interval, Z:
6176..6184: 6183.40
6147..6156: 6152.16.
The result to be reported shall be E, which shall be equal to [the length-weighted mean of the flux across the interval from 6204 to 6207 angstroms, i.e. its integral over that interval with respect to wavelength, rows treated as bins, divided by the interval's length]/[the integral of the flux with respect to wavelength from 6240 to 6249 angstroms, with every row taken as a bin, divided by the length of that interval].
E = 1.11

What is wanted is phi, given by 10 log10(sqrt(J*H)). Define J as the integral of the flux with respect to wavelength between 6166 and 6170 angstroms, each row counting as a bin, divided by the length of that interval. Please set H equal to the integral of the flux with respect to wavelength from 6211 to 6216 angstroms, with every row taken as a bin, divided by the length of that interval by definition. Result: 16.3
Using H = 40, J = 46.7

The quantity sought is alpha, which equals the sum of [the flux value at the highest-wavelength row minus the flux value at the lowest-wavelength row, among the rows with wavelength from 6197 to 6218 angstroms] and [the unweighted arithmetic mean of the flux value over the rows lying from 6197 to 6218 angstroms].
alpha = 28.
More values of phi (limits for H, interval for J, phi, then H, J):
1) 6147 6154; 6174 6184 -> 16.6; 45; 46.3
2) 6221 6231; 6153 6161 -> 16.7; 47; 46.3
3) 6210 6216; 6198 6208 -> 16.4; 41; 46.2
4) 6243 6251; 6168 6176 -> 16.2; 39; 45.0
